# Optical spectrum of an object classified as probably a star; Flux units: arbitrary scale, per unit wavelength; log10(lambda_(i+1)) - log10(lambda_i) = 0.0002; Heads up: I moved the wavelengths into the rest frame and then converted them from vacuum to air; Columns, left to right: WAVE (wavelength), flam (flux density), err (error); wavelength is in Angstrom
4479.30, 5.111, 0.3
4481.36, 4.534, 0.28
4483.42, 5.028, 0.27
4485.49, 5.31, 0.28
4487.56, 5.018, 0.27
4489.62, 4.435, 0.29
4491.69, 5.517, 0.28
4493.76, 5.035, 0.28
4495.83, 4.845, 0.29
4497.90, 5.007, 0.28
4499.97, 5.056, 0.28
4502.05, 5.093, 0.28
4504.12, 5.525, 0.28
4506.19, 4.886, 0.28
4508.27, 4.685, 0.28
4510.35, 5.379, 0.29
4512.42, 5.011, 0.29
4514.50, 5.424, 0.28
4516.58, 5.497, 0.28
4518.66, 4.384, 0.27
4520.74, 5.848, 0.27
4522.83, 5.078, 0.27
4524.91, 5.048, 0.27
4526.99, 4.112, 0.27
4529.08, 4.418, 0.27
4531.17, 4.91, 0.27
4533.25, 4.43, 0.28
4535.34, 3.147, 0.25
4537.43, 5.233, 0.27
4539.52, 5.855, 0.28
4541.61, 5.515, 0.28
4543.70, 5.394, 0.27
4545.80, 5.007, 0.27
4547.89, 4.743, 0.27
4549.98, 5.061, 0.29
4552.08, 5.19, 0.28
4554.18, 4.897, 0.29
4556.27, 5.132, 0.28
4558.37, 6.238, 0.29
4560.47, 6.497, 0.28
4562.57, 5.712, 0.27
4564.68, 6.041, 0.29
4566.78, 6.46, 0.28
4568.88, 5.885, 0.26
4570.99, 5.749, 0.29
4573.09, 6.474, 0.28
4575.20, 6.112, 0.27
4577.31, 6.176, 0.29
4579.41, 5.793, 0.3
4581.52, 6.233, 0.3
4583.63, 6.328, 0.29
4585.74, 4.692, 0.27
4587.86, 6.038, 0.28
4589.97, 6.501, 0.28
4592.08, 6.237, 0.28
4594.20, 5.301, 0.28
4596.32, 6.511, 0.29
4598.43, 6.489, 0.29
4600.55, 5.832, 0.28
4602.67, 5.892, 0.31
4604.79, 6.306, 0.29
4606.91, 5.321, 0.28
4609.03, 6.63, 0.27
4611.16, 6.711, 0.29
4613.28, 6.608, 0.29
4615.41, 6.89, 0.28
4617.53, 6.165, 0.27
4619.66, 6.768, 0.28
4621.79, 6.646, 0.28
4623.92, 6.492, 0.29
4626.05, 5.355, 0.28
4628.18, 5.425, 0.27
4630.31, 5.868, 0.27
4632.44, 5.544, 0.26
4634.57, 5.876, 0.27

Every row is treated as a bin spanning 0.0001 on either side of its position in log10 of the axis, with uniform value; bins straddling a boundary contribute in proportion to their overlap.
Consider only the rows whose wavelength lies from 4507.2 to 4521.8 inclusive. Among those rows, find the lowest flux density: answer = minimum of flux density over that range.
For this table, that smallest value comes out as 4.384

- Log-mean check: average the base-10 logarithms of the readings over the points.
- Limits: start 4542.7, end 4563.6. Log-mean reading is 0.73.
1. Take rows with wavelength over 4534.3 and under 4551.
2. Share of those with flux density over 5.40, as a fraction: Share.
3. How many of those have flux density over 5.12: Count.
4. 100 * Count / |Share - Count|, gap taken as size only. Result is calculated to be 107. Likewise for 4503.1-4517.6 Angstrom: 112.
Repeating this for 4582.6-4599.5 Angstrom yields 112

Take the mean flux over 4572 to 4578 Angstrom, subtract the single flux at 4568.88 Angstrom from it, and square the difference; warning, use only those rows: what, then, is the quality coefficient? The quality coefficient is 0.14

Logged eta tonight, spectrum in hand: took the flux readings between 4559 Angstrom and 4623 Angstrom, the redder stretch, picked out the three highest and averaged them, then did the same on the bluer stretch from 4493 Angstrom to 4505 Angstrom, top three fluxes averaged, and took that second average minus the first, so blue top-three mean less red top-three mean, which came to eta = -1.6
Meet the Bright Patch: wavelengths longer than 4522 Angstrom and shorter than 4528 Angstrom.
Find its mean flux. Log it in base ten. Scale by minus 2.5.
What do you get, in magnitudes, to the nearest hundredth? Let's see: -1.69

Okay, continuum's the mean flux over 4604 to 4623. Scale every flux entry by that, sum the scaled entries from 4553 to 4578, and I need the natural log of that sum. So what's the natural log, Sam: 2.40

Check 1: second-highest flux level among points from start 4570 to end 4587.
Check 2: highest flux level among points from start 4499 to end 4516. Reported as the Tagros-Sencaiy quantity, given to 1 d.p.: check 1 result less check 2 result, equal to 0.8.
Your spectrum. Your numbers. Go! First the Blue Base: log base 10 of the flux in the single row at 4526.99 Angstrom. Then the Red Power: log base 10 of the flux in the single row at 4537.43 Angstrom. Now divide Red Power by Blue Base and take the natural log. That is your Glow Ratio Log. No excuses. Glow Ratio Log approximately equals 0.16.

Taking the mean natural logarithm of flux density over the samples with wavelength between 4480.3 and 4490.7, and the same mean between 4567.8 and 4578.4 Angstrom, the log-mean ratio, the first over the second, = 0.876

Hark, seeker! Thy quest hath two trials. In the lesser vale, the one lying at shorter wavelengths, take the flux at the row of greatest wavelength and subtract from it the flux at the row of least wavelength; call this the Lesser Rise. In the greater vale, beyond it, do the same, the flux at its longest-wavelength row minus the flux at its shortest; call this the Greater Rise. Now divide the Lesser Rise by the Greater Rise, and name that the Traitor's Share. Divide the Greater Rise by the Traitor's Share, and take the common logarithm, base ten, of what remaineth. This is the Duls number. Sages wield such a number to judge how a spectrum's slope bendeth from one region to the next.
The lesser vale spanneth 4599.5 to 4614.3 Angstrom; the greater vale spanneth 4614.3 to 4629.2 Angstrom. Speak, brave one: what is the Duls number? 0.44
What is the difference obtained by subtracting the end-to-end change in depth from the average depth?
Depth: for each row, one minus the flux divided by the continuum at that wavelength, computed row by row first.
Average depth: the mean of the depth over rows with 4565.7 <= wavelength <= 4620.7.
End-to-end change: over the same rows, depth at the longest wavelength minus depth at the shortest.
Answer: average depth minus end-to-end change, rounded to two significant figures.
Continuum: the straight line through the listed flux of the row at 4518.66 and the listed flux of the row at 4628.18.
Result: -0.28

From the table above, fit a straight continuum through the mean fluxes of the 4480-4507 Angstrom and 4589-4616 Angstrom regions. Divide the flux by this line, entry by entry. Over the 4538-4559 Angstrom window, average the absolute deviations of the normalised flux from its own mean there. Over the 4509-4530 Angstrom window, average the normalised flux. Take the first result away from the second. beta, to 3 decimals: 0.877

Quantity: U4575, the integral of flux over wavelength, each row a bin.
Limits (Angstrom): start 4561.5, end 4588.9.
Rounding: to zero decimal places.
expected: 164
